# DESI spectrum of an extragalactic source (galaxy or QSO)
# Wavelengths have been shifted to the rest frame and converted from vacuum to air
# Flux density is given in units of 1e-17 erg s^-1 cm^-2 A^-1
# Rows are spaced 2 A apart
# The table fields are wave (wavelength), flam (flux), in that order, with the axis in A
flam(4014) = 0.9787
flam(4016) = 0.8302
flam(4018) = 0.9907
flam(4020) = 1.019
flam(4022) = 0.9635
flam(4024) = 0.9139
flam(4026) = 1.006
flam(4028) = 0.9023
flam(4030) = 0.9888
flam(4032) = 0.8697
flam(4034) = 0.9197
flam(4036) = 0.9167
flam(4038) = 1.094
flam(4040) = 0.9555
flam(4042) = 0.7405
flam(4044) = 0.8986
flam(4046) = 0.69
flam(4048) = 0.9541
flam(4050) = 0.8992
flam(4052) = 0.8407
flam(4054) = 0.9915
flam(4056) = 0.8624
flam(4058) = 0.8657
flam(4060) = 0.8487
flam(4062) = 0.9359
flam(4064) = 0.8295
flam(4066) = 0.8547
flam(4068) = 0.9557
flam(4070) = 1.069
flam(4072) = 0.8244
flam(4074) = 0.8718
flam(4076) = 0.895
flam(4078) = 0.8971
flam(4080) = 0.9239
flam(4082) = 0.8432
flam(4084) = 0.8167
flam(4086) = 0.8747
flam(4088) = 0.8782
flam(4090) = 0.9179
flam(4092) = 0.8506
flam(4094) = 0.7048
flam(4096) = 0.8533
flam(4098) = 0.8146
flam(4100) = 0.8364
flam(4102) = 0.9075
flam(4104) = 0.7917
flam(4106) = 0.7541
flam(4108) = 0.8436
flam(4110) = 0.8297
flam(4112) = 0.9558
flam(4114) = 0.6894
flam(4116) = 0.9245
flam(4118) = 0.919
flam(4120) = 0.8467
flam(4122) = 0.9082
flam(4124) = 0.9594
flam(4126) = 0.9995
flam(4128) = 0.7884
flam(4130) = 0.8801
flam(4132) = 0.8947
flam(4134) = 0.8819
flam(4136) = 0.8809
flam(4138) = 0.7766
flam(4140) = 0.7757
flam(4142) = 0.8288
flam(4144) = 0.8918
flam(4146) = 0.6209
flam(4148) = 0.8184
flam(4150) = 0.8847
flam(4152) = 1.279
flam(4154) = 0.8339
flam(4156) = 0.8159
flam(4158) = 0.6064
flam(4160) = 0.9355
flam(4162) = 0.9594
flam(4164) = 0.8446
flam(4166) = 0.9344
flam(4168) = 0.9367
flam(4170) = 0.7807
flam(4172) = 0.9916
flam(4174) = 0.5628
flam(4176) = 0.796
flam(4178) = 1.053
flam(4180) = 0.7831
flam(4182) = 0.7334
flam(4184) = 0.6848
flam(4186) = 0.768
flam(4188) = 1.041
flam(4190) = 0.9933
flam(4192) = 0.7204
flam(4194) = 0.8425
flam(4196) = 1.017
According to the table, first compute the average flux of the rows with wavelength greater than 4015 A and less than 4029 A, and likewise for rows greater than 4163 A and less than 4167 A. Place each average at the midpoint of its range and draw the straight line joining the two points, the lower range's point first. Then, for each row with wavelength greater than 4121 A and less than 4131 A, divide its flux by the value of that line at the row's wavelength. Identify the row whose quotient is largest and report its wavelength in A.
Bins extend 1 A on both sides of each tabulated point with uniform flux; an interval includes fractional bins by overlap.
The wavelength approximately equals 4126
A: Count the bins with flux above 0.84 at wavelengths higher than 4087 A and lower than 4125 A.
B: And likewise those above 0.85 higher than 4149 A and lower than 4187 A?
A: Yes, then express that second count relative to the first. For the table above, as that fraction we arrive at 0.67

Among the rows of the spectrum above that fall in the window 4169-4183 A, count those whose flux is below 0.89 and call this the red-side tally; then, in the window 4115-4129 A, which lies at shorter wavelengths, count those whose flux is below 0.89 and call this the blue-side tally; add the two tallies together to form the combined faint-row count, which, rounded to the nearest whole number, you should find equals 7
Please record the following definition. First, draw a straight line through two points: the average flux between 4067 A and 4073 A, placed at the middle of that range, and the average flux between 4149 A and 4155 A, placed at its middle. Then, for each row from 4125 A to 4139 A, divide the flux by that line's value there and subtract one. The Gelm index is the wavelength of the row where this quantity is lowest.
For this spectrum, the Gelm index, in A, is 4138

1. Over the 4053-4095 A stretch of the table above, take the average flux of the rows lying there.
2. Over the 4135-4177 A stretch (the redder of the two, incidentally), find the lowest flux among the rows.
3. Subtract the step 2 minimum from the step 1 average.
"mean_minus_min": 0.32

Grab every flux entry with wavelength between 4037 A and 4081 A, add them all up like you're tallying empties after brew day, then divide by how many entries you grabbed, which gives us 0.90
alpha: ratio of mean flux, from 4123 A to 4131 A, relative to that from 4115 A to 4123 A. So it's 1.01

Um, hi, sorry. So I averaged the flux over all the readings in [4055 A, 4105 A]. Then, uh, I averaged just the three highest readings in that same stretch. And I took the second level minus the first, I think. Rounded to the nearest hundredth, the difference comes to 0.12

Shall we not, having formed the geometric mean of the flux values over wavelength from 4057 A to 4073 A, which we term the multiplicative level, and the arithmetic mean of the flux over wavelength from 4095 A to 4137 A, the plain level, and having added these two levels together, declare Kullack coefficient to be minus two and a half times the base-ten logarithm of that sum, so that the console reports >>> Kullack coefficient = -0.613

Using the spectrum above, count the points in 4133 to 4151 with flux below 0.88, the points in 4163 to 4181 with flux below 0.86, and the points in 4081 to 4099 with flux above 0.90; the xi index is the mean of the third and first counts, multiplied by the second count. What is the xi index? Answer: 15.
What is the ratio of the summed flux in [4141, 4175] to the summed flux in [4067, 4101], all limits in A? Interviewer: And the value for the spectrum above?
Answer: 0.980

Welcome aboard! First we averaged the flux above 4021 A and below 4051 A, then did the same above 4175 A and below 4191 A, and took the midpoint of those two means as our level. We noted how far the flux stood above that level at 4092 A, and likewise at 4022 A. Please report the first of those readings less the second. -0.11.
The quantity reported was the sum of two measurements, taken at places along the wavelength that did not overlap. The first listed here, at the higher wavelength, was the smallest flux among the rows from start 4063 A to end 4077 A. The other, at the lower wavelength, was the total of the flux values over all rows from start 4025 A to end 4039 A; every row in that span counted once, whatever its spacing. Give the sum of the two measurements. 7.5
